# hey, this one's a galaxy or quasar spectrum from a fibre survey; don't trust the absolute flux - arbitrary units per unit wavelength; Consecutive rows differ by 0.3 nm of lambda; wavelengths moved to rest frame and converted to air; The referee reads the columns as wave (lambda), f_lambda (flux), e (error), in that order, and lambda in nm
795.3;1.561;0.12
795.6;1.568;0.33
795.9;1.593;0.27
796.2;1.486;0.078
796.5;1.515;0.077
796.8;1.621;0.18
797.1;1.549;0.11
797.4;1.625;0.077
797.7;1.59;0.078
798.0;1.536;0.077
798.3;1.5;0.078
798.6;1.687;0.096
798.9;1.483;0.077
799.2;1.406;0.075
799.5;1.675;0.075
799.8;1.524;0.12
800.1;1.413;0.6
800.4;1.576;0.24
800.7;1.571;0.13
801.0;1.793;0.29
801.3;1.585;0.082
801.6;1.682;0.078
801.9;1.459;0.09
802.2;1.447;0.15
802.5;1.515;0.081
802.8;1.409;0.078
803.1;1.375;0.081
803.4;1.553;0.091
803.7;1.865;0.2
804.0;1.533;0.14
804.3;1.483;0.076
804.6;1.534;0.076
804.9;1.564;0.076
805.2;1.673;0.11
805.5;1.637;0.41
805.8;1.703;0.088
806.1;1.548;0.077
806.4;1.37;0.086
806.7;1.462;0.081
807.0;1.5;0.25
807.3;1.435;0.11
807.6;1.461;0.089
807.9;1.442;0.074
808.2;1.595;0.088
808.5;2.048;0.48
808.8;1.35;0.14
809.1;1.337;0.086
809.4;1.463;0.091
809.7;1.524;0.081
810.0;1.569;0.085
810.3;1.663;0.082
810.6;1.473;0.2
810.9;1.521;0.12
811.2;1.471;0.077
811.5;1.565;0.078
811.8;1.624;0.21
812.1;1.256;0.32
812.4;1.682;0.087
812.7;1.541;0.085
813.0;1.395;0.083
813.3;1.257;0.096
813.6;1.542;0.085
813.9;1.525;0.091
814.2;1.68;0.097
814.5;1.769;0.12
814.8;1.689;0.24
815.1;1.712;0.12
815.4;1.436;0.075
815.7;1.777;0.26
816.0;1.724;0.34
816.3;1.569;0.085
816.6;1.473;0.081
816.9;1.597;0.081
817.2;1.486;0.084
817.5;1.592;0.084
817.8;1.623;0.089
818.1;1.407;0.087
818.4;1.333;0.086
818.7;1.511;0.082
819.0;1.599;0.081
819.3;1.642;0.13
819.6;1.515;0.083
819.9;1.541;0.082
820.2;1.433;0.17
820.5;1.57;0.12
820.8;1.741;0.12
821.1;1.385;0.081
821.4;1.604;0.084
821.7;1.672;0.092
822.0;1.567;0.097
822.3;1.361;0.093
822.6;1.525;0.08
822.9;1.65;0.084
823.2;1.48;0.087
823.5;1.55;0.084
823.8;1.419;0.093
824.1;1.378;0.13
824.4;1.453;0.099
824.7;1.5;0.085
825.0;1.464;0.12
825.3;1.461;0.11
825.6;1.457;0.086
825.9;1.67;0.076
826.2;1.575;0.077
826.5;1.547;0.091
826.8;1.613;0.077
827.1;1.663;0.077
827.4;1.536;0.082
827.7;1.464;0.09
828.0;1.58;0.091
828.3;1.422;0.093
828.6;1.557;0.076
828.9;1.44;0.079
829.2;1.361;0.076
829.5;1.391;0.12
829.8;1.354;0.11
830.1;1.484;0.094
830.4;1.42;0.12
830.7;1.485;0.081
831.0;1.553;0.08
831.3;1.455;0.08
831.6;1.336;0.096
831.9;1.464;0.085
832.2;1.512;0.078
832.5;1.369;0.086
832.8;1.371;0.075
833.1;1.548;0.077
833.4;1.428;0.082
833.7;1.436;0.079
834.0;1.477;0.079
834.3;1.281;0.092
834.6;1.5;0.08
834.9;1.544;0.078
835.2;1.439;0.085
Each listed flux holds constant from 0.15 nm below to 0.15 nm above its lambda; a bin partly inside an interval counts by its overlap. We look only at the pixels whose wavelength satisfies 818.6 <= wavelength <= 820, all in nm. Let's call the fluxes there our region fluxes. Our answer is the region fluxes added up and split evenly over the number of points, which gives 1.56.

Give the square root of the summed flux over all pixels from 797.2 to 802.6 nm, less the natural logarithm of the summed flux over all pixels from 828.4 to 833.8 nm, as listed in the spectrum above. 2.04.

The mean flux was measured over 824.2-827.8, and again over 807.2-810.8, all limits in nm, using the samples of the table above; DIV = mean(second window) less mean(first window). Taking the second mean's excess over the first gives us 0.00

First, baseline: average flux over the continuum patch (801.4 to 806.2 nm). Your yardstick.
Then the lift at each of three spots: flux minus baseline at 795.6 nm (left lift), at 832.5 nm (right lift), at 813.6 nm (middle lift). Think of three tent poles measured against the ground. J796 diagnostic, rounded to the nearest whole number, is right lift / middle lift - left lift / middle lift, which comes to 10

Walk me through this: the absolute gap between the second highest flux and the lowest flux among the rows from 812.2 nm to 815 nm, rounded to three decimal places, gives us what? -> 0.432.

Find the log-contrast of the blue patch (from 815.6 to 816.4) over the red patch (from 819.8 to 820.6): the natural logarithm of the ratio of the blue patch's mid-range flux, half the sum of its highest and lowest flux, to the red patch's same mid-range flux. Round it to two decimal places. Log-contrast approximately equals 0.11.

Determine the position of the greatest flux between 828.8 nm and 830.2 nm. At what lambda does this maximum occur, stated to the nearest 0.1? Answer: 830.1 nm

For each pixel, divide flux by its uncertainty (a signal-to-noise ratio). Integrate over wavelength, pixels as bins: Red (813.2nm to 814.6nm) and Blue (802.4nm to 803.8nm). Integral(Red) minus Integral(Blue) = 0.0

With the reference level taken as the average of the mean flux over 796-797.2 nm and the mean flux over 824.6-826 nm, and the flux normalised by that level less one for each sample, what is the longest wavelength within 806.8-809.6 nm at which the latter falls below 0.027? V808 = 809.4 nm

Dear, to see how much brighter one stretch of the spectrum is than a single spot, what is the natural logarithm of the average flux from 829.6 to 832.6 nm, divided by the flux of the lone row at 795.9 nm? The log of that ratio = -0.10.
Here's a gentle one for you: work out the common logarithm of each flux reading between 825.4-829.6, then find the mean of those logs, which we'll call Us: 0.181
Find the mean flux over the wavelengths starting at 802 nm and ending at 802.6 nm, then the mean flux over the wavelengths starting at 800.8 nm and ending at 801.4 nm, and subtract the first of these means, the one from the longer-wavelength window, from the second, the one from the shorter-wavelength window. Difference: 0.21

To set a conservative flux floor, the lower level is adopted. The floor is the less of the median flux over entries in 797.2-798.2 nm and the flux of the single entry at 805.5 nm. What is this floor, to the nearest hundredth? 1.59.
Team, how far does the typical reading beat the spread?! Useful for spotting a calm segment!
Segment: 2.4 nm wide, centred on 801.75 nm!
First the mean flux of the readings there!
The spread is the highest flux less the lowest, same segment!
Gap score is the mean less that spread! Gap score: 1.17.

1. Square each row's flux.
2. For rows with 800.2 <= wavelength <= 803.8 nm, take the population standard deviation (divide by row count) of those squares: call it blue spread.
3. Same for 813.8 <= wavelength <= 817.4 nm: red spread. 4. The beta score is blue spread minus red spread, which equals 0.1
